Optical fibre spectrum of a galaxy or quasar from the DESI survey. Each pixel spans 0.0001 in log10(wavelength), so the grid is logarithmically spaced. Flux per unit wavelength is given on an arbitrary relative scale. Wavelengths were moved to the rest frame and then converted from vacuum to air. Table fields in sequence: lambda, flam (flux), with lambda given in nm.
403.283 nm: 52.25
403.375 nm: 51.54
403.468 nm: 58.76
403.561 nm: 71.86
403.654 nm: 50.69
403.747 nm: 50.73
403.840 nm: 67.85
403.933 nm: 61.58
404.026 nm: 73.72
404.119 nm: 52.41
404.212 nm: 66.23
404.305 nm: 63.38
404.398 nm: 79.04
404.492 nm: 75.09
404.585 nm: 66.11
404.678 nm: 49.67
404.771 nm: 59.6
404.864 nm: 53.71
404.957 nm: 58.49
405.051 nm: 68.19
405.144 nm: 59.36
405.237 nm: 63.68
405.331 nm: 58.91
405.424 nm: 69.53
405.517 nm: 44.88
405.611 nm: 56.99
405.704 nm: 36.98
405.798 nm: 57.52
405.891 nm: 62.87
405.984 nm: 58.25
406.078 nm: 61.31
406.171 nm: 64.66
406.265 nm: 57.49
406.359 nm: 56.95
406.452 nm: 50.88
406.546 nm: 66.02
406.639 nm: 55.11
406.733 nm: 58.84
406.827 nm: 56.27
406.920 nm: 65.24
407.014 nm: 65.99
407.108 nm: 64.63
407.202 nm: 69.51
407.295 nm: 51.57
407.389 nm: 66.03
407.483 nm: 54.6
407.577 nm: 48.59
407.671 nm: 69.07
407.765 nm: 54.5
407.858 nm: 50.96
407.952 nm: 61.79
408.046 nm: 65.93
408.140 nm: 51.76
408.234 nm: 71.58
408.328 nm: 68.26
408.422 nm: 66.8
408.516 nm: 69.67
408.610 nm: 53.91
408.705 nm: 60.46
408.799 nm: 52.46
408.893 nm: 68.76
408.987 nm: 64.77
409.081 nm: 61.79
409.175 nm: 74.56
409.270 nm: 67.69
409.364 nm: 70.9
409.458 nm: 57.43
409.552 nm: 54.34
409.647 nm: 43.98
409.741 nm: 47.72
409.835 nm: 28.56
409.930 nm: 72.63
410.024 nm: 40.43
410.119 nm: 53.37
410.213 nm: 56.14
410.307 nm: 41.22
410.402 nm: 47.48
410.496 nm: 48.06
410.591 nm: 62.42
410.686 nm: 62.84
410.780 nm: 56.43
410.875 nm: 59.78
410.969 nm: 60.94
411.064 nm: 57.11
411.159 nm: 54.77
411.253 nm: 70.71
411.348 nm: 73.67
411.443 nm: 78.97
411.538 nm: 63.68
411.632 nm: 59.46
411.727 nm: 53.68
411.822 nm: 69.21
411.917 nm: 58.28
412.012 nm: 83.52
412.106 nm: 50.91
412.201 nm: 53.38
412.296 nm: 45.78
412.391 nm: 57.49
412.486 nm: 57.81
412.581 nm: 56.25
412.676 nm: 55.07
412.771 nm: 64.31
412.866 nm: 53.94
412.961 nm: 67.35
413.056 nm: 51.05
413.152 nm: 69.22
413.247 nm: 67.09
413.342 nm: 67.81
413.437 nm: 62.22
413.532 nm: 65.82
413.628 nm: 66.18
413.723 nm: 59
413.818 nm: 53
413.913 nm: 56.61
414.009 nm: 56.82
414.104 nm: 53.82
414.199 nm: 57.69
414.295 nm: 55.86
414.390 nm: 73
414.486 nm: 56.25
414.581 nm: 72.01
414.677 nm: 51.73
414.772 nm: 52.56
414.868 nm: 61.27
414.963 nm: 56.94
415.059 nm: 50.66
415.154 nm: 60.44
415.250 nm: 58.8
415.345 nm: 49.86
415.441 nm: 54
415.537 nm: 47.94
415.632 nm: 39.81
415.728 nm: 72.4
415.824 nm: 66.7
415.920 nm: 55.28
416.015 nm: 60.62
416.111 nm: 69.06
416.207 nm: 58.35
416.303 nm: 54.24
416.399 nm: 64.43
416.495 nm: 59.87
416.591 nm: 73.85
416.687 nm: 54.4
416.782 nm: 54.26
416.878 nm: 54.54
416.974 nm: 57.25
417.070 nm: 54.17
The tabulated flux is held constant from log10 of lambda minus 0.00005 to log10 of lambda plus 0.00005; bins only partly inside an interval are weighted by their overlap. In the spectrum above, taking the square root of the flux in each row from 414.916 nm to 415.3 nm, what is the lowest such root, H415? 7.12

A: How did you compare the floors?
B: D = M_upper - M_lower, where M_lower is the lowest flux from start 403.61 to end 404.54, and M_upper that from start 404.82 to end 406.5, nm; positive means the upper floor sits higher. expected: -14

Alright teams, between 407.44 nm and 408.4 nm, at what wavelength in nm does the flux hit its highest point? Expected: 408.234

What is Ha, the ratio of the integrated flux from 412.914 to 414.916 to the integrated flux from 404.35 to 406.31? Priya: 1.03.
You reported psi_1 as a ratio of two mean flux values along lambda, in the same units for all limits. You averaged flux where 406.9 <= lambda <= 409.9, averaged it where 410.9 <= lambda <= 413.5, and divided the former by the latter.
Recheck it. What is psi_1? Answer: 0.98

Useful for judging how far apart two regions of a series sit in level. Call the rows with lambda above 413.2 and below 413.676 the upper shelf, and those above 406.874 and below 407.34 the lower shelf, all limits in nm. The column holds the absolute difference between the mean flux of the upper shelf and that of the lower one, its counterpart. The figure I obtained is 2.4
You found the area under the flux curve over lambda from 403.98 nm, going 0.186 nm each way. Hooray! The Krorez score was 23.8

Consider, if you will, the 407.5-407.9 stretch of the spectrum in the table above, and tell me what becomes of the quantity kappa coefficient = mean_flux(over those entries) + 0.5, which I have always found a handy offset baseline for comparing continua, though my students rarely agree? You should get 56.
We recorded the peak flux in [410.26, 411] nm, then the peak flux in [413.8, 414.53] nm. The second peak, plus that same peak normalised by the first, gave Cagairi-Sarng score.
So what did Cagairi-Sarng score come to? 74.2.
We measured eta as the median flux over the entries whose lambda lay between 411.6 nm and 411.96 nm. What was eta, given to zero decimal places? 59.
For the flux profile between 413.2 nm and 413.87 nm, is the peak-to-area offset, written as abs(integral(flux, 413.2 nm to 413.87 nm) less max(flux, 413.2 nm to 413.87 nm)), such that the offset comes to 26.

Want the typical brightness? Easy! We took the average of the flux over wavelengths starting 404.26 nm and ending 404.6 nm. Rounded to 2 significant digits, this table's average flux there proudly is 71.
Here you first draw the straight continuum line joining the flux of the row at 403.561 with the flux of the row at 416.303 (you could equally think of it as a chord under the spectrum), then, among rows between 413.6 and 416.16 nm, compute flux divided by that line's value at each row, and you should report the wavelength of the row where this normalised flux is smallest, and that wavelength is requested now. 415.632 nm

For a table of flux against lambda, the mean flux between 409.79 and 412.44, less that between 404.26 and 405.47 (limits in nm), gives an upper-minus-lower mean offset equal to -6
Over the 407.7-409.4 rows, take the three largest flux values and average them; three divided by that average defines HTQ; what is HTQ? 0.0415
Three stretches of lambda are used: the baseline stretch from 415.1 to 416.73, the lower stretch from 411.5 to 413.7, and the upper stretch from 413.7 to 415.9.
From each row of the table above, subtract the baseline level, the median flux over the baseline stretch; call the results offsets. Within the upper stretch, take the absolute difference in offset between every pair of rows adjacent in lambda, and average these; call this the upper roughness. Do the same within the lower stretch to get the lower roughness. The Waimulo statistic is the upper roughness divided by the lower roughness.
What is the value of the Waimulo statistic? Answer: 0.93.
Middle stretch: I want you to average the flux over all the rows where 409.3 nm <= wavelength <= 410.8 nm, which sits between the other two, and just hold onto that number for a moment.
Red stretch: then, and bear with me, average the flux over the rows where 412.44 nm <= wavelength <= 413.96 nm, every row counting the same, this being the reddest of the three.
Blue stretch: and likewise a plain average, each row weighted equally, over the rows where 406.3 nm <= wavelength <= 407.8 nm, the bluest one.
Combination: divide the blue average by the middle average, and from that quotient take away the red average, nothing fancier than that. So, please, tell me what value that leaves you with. -59.7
